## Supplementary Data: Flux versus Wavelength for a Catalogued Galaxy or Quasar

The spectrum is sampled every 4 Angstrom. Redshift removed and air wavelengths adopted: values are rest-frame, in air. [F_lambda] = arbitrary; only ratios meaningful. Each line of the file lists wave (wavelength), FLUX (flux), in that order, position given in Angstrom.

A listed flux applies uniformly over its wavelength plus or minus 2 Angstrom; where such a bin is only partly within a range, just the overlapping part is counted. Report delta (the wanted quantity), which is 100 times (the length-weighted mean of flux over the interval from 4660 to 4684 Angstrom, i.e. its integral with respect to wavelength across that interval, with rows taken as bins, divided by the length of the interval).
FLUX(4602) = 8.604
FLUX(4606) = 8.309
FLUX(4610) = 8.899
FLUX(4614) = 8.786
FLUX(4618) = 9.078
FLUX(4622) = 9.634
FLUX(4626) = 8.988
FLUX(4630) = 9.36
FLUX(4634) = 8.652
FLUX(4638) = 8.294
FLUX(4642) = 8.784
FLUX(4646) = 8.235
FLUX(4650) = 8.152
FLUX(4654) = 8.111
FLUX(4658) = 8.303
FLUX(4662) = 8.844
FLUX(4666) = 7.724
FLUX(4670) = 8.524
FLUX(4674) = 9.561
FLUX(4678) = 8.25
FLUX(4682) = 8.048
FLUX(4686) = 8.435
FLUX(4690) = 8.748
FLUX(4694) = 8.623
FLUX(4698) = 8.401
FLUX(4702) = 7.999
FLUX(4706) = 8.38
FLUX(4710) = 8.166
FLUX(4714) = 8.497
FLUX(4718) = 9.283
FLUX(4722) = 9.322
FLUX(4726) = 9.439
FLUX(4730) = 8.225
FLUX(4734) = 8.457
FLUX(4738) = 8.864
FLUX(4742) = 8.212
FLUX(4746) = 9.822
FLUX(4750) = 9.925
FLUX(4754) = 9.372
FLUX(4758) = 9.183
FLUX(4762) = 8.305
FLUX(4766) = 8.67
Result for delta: 849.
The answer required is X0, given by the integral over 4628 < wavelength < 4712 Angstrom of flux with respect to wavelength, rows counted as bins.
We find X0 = 710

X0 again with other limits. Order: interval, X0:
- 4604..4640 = 320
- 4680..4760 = 702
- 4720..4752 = 289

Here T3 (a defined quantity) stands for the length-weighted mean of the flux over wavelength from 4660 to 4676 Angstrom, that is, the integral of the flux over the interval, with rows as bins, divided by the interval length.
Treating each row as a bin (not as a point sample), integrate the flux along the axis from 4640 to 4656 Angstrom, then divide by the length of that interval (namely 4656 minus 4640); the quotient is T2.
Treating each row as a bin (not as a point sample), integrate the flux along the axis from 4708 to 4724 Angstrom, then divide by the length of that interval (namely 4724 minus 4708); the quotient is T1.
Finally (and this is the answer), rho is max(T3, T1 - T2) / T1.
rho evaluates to 0.98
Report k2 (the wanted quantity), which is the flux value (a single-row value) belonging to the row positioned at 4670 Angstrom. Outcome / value 8.524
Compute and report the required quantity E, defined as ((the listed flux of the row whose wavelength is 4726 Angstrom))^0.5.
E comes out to 3.07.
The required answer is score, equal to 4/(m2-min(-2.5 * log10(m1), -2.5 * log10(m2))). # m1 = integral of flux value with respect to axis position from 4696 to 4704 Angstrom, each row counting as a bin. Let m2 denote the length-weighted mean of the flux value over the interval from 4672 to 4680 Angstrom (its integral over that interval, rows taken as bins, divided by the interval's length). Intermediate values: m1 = 66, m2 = 8.91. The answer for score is 0.297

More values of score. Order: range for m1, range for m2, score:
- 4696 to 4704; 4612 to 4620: 0.297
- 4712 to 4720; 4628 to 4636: 0.293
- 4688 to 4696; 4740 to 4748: 0.294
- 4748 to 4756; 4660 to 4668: 0.308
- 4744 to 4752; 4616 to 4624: 0.284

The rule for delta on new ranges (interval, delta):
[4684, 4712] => 839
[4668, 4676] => 904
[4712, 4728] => 914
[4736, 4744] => 854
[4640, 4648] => 851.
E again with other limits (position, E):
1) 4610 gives 2.98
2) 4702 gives 2.83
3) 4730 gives 2.87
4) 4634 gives 2.94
